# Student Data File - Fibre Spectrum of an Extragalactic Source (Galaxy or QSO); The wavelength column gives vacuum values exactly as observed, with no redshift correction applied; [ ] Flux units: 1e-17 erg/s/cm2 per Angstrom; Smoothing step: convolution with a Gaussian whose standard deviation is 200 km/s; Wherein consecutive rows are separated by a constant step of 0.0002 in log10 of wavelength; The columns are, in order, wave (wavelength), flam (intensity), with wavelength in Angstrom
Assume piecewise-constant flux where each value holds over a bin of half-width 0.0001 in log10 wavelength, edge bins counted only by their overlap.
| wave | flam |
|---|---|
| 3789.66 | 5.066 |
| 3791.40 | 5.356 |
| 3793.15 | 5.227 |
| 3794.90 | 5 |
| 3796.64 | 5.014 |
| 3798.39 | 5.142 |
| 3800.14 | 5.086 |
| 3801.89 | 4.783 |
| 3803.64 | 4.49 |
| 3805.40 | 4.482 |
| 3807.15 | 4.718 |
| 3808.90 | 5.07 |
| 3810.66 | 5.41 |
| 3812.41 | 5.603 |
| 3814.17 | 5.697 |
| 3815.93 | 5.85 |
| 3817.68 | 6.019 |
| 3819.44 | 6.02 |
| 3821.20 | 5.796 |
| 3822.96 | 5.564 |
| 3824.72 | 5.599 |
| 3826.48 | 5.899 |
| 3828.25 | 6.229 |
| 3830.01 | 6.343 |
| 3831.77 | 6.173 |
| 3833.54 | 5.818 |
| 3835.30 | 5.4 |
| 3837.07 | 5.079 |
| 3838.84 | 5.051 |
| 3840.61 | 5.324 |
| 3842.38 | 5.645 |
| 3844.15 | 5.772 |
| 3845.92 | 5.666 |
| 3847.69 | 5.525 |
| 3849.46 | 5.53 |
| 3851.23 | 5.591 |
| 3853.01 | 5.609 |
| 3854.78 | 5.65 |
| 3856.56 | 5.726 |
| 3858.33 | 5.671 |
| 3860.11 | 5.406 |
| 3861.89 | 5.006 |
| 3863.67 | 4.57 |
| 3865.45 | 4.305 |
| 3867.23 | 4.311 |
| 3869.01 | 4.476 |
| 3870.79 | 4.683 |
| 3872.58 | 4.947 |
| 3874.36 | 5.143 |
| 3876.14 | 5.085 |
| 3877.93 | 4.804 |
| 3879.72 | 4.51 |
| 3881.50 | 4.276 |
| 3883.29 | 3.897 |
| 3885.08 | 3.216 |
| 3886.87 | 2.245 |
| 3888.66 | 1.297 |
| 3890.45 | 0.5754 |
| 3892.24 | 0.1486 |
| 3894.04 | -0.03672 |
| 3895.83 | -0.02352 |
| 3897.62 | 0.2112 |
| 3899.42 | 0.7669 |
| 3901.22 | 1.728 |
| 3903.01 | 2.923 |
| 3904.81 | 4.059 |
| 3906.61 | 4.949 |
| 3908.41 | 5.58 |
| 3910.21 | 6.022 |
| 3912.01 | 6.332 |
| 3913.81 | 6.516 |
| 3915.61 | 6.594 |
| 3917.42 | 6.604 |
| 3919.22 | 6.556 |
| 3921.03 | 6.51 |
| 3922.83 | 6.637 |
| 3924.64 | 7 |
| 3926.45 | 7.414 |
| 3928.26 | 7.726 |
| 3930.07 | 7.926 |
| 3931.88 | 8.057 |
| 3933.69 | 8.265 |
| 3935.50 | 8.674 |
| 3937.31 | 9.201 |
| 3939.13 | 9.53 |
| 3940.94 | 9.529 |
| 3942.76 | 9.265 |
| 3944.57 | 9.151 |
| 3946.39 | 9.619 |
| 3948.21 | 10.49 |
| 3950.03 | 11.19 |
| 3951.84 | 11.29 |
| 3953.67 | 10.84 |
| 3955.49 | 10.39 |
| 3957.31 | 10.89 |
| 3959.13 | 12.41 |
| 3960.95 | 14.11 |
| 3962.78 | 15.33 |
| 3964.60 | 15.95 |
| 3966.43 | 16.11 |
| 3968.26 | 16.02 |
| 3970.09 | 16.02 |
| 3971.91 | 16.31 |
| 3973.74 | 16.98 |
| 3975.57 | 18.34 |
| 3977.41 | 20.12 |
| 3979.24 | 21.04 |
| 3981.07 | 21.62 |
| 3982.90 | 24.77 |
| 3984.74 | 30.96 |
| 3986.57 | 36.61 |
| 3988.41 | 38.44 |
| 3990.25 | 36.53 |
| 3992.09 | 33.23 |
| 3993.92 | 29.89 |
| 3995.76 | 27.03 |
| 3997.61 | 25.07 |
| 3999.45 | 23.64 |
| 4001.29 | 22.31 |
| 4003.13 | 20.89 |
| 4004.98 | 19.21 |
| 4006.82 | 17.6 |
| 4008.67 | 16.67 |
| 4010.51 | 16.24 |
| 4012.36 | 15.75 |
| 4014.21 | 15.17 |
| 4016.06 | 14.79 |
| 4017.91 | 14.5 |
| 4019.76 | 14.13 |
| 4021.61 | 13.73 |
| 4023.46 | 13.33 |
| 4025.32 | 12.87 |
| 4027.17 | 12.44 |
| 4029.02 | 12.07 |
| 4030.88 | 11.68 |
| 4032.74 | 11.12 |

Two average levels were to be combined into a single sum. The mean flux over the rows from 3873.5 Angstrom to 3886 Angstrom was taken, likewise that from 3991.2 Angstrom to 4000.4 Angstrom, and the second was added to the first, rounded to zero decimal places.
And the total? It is 32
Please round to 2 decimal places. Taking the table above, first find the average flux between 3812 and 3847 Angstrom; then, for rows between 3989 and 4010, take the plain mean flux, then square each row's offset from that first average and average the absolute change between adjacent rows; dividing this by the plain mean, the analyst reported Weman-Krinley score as 3.35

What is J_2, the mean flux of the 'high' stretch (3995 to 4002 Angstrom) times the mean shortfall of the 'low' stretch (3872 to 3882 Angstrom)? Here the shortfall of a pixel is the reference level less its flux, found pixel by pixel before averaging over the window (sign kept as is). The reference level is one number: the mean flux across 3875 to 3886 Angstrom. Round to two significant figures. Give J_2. -12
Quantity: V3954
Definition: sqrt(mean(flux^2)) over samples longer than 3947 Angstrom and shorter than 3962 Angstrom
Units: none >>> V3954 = 12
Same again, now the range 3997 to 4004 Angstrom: 23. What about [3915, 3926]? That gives 7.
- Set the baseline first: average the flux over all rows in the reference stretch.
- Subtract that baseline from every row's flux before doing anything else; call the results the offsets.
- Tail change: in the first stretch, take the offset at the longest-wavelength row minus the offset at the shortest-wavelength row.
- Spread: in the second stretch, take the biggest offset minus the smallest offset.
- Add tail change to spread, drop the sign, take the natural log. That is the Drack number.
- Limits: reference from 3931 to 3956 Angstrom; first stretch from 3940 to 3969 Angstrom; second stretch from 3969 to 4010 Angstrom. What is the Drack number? 3.4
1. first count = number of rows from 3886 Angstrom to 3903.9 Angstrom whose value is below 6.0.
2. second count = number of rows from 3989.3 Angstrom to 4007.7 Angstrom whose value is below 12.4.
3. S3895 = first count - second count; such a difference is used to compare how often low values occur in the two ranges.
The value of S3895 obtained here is 10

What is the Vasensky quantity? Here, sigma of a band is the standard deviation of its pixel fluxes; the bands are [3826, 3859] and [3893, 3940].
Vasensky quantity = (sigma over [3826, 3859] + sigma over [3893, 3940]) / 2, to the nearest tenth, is 1.6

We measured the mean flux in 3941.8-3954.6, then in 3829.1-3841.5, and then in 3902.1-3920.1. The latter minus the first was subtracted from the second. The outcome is 10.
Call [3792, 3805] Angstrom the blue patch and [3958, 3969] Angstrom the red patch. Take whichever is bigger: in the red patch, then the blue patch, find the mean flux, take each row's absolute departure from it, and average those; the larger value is 1.2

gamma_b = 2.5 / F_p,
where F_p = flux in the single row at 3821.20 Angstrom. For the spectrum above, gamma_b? 0.431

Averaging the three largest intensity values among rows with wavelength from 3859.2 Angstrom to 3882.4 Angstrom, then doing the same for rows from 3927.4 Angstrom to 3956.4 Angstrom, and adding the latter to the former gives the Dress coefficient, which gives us 16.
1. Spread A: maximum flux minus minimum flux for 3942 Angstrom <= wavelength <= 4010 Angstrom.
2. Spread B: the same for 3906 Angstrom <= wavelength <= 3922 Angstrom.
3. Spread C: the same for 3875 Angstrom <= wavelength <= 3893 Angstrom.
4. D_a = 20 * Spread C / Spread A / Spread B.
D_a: 2.04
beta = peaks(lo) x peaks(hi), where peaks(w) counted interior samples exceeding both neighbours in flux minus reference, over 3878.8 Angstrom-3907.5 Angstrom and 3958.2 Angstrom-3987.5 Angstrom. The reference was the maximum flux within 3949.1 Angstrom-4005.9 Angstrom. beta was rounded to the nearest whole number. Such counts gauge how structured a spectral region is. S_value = 0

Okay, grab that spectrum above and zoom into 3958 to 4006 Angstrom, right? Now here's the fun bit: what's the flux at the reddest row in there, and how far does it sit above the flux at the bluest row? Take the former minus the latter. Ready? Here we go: 6.8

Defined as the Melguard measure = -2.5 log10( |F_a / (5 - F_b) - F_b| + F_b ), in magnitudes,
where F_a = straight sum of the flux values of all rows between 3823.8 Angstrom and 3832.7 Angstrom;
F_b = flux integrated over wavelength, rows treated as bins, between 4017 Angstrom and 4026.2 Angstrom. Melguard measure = -6.01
